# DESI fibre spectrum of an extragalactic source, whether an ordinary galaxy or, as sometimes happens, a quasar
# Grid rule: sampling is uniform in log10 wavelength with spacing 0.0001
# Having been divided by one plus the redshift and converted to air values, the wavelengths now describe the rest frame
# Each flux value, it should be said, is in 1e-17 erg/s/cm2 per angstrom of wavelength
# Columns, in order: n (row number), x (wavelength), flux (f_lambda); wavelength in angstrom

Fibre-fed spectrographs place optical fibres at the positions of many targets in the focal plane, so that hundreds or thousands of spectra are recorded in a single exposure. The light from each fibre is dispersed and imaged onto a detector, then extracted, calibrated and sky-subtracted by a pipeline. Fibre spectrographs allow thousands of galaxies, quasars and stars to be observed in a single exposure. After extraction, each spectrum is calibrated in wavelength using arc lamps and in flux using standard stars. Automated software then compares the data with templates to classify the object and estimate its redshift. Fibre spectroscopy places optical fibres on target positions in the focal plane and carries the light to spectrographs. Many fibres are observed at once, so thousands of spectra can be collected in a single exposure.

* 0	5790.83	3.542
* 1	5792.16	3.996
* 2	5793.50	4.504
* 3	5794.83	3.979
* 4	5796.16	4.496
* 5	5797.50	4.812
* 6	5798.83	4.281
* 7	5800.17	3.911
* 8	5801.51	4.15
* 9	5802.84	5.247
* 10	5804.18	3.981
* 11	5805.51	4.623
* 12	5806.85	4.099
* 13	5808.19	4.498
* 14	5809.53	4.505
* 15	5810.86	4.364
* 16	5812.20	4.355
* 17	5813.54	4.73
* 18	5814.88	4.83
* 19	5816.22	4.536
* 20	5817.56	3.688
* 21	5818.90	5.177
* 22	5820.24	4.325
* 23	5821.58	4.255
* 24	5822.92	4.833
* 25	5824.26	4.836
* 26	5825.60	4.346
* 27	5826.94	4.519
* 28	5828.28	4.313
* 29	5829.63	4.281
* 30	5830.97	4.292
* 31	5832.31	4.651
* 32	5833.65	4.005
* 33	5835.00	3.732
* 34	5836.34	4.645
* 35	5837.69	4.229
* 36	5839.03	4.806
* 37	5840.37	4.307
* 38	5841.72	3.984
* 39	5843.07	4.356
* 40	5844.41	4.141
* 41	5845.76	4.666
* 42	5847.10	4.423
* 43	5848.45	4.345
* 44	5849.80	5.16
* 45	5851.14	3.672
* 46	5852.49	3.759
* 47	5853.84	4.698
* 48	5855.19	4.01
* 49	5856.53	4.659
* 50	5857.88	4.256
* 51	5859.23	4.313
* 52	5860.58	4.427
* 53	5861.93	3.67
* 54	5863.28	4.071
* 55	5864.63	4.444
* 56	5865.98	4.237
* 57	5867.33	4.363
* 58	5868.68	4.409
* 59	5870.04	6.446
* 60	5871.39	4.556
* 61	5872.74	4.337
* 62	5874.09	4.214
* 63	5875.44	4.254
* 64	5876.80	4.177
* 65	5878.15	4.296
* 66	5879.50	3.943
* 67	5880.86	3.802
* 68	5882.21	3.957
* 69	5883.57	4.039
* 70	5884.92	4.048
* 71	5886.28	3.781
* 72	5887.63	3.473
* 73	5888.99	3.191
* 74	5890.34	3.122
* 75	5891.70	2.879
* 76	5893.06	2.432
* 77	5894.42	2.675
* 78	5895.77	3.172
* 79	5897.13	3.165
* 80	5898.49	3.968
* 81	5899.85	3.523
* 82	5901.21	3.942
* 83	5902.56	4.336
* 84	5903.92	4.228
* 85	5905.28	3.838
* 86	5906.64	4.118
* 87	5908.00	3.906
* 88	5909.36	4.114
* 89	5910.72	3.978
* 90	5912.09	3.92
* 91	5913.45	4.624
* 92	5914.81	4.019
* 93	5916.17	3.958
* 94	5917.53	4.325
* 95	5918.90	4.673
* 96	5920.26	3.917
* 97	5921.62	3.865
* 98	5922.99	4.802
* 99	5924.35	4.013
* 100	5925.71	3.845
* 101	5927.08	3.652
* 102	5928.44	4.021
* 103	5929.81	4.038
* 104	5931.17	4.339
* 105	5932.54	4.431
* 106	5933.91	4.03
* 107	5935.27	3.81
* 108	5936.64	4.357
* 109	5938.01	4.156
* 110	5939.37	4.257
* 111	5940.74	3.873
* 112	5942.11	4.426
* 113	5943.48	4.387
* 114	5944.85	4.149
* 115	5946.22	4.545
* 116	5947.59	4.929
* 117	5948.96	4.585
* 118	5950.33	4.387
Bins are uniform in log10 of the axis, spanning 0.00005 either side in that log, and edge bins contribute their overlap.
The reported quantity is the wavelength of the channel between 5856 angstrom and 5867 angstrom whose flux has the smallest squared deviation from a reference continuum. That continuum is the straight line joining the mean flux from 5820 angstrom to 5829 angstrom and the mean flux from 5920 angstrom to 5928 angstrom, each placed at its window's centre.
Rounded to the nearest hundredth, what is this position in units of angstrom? 5859.23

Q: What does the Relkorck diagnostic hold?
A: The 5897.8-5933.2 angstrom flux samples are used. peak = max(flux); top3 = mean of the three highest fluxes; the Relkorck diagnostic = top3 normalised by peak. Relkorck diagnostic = 0.979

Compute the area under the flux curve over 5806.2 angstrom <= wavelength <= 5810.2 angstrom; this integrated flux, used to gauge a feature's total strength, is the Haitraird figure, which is 17.5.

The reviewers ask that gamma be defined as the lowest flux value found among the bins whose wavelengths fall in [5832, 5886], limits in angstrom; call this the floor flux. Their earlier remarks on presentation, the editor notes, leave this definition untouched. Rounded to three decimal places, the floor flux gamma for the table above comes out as 3.670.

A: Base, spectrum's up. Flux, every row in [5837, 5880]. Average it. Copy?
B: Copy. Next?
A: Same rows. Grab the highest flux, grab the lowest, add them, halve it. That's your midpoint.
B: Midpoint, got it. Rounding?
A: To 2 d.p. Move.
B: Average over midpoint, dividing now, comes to 0.86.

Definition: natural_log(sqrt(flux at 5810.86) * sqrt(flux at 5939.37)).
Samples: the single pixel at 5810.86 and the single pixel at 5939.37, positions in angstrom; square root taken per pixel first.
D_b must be 1.46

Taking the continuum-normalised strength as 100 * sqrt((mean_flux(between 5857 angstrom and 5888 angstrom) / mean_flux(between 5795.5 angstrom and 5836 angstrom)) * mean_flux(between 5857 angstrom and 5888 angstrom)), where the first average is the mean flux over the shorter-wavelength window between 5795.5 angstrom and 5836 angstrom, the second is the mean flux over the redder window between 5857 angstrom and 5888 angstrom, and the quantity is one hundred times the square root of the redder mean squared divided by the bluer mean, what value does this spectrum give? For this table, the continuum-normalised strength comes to 202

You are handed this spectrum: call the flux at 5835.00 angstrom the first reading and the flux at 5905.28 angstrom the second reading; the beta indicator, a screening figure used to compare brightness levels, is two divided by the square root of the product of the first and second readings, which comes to 0.53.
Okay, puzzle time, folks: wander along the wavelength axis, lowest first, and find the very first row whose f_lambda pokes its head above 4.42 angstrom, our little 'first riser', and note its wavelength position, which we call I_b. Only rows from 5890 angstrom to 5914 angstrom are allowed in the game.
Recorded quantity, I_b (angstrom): 5913.45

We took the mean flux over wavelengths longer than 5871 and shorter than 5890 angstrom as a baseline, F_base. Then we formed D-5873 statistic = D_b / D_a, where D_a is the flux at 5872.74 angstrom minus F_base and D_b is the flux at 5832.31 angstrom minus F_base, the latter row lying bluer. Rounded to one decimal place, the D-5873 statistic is 1.9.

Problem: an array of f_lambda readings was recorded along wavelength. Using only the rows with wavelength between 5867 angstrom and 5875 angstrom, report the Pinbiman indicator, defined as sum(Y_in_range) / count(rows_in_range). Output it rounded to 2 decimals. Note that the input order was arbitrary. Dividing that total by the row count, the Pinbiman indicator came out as 4.72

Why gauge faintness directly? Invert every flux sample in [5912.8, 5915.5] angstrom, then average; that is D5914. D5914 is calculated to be 0.233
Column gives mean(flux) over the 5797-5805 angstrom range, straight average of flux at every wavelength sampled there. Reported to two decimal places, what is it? 4.40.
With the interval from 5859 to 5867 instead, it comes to 4.19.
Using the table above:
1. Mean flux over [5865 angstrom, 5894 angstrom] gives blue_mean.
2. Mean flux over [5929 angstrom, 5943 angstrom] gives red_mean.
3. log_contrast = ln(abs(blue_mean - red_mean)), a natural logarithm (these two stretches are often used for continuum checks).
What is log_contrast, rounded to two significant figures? -1.7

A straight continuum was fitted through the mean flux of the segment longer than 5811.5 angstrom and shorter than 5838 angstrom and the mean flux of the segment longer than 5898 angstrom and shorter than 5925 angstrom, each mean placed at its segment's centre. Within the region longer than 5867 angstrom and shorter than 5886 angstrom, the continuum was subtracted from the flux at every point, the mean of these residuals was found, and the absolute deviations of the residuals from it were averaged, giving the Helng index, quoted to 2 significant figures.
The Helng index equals 0.33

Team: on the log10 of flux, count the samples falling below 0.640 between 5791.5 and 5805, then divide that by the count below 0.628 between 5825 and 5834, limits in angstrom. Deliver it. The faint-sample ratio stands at 6.0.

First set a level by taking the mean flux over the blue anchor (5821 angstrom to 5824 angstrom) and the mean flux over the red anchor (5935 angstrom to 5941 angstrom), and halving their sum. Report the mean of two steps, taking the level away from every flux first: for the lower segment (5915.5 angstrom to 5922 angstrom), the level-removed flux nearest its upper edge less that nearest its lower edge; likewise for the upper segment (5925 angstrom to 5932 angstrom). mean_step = 0.20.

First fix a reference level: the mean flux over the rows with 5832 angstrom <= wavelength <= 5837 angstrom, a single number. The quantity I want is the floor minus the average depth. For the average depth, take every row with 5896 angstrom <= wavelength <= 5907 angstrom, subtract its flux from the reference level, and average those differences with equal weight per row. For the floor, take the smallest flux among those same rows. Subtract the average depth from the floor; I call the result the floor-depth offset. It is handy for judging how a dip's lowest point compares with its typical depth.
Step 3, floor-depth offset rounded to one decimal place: 2.8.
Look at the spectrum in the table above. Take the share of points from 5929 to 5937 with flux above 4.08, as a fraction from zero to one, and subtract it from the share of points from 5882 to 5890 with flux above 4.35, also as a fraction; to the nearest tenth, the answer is -0.5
